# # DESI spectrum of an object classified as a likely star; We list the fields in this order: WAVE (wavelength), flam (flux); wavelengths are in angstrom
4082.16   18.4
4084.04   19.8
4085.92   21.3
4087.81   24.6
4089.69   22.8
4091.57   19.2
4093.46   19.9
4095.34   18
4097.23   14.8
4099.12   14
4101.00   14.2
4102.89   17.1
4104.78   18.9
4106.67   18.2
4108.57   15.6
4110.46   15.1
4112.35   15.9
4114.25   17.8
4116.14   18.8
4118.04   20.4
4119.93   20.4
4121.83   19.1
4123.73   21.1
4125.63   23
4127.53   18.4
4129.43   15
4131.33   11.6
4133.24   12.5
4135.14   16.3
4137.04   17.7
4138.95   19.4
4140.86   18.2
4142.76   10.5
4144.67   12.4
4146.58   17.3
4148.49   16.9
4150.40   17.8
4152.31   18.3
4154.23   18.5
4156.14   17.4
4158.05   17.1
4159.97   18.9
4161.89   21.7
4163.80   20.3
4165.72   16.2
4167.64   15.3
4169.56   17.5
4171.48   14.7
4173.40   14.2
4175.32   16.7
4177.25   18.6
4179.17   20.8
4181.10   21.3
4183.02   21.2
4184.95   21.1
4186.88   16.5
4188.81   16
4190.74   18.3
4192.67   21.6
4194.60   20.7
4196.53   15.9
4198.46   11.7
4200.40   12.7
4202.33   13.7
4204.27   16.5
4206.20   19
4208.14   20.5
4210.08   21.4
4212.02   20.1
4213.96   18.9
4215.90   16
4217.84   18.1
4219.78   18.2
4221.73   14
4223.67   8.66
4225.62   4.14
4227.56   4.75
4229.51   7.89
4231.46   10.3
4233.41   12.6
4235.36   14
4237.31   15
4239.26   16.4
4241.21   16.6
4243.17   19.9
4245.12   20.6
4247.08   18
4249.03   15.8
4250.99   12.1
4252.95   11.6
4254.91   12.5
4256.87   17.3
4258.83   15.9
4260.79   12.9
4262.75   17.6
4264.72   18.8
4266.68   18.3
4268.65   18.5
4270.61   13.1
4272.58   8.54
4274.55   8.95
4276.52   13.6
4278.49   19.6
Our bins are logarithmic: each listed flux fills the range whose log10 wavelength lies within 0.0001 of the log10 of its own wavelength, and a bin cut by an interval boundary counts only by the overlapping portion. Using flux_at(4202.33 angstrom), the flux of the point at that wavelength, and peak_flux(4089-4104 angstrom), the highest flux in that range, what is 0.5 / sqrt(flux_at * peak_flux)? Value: 0.028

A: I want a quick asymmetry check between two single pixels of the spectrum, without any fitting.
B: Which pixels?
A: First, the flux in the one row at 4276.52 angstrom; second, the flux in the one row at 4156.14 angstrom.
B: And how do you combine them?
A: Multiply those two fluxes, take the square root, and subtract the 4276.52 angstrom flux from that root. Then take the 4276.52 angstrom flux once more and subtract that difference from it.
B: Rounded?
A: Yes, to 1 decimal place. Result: 11.8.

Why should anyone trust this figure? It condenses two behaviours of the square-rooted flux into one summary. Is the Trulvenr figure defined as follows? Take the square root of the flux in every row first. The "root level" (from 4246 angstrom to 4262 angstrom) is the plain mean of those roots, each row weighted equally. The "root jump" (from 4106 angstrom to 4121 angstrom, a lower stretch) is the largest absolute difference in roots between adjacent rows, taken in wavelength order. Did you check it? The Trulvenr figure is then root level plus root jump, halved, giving 2.06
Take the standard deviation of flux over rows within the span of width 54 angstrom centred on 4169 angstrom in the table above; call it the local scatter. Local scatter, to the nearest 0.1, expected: 2.8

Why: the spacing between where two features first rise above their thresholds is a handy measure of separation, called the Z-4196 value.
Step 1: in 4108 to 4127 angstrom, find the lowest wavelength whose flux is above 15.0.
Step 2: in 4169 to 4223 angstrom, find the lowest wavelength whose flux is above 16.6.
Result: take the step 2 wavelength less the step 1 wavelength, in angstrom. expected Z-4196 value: 61.0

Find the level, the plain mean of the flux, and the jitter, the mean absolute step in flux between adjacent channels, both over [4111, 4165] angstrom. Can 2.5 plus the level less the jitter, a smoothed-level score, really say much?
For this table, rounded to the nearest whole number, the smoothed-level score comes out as 18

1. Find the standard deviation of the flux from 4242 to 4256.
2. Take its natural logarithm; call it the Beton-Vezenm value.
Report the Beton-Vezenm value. 1.3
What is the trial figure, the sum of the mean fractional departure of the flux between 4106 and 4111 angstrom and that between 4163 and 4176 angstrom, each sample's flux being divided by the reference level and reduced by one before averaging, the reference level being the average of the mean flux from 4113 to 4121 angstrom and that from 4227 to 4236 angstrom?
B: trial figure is 0.24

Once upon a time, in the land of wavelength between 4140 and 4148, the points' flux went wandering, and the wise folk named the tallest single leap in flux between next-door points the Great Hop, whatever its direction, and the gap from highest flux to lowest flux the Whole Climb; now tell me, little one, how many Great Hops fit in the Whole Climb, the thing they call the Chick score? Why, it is 1.00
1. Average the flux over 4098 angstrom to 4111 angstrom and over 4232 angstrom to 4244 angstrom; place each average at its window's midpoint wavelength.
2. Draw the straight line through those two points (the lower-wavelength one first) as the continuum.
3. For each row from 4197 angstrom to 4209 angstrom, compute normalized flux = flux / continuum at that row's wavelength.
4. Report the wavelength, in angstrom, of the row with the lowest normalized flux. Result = 4198.46 angstrom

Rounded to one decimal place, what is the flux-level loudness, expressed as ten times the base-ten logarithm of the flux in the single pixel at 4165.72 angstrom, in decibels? 12.1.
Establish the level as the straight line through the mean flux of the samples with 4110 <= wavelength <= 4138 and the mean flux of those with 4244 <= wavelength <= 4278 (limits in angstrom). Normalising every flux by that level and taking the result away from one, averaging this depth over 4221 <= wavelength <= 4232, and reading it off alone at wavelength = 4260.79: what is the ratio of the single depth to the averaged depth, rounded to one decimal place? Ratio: 0.3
